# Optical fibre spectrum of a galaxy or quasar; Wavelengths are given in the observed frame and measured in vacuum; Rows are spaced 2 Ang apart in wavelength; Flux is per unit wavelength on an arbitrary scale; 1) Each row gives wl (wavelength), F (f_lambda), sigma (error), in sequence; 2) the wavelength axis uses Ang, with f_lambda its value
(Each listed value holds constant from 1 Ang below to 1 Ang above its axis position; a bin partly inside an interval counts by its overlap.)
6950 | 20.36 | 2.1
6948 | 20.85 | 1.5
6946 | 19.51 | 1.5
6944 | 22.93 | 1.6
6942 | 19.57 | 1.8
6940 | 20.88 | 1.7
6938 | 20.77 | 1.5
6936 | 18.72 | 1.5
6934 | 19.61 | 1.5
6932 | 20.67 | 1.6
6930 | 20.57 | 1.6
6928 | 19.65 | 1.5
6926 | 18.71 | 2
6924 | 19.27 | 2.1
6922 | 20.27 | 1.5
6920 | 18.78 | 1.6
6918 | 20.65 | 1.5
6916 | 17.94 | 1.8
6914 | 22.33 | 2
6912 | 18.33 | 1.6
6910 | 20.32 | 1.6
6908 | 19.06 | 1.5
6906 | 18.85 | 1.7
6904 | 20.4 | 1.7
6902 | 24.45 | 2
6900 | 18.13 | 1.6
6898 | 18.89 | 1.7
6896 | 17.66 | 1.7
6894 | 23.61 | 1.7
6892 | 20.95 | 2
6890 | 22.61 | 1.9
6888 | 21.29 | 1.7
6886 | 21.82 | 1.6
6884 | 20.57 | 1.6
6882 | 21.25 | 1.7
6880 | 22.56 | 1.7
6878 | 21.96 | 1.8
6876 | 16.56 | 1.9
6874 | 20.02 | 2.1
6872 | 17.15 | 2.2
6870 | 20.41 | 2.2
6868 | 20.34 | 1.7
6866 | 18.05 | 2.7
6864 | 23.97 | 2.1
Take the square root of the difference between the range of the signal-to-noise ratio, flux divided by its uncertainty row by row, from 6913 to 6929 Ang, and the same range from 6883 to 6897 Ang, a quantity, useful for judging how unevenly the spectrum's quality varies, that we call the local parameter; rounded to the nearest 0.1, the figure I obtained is 1.0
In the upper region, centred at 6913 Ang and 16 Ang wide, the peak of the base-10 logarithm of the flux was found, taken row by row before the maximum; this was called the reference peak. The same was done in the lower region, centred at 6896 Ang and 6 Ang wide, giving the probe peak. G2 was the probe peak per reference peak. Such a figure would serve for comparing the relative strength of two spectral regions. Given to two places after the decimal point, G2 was 1.02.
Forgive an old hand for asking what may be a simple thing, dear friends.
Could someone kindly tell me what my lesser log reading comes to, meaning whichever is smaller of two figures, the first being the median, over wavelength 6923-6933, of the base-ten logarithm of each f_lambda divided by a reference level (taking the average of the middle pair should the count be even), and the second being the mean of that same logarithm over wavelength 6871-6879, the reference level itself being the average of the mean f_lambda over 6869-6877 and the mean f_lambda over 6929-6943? -0.012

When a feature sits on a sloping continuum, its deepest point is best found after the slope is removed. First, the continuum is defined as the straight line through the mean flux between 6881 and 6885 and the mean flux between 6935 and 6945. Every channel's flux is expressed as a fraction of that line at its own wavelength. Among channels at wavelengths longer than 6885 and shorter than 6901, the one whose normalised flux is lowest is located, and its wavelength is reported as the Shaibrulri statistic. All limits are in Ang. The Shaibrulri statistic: 6896 Ang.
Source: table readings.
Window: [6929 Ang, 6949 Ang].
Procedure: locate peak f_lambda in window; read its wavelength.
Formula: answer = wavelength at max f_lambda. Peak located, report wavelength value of 6944 Ang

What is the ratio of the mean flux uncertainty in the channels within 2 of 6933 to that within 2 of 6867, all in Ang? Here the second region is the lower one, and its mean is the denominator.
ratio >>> 0.70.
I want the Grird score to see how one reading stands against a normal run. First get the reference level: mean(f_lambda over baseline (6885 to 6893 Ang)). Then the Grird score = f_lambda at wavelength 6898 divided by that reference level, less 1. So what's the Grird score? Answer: -0.13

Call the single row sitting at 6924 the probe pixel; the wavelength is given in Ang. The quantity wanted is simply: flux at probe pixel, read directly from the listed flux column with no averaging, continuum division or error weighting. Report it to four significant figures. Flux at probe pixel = 19.27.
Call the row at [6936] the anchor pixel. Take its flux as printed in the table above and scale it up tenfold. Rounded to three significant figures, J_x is 187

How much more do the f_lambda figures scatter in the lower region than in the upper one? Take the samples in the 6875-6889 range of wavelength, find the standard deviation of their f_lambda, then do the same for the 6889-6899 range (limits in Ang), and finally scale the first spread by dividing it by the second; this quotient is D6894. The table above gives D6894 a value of 0.8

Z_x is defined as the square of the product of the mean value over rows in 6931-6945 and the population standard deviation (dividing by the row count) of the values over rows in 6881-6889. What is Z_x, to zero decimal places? 82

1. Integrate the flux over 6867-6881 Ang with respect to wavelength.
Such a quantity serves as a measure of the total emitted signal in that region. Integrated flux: 278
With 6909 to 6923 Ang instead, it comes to 277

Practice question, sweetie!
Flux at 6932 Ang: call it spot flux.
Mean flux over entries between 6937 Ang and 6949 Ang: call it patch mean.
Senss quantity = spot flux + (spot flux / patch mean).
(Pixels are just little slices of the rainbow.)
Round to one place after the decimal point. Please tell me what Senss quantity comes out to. 21.7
